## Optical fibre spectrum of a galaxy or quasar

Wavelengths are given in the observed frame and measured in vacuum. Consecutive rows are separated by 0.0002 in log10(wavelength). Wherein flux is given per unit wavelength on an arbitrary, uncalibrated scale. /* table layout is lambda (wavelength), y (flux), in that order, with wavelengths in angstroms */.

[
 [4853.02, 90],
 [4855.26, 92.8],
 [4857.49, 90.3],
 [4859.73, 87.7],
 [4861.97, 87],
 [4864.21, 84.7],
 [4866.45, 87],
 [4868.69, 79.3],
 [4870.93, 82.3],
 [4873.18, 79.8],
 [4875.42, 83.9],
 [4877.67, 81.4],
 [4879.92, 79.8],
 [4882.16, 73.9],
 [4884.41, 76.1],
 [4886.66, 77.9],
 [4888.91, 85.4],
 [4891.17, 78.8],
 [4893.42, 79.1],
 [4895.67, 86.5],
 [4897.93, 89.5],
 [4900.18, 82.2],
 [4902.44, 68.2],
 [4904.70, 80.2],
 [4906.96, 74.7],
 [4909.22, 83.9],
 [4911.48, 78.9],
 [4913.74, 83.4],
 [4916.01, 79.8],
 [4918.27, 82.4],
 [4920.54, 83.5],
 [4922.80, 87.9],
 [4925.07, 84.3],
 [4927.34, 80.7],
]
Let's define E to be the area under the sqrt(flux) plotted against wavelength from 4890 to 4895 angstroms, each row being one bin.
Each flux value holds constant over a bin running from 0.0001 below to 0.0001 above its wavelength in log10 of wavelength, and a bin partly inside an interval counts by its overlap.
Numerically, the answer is 44.6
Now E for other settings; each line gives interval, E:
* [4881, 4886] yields 43.4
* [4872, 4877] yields 45.2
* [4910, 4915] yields 45.1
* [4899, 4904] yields 43.5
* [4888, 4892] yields 36.2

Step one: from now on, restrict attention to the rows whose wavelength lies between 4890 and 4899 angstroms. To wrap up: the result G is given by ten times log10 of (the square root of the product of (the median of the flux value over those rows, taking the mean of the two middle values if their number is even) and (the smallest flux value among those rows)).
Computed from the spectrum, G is 19.07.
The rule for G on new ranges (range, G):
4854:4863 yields 19.44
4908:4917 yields 19.04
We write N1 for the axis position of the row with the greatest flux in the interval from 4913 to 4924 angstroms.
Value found 4922.80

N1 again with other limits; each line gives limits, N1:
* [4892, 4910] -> 4897.93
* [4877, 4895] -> 4888.91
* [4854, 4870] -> 4855.26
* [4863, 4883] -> 4866.45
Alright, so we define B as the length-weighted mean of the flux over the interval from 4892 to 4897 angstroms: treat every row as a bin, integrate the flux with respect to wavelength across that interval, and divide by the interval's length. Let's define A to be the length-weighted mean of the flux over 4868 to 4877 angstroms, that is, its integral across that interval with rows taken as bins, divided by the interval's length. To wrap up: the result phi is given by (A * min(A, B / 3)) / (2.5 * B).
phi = 10.9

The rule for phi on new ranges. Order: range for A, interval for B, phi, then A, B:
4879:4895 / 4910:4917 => 10.5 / 79.0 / 81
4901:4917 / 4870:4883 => 10.5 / 78.5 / 80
